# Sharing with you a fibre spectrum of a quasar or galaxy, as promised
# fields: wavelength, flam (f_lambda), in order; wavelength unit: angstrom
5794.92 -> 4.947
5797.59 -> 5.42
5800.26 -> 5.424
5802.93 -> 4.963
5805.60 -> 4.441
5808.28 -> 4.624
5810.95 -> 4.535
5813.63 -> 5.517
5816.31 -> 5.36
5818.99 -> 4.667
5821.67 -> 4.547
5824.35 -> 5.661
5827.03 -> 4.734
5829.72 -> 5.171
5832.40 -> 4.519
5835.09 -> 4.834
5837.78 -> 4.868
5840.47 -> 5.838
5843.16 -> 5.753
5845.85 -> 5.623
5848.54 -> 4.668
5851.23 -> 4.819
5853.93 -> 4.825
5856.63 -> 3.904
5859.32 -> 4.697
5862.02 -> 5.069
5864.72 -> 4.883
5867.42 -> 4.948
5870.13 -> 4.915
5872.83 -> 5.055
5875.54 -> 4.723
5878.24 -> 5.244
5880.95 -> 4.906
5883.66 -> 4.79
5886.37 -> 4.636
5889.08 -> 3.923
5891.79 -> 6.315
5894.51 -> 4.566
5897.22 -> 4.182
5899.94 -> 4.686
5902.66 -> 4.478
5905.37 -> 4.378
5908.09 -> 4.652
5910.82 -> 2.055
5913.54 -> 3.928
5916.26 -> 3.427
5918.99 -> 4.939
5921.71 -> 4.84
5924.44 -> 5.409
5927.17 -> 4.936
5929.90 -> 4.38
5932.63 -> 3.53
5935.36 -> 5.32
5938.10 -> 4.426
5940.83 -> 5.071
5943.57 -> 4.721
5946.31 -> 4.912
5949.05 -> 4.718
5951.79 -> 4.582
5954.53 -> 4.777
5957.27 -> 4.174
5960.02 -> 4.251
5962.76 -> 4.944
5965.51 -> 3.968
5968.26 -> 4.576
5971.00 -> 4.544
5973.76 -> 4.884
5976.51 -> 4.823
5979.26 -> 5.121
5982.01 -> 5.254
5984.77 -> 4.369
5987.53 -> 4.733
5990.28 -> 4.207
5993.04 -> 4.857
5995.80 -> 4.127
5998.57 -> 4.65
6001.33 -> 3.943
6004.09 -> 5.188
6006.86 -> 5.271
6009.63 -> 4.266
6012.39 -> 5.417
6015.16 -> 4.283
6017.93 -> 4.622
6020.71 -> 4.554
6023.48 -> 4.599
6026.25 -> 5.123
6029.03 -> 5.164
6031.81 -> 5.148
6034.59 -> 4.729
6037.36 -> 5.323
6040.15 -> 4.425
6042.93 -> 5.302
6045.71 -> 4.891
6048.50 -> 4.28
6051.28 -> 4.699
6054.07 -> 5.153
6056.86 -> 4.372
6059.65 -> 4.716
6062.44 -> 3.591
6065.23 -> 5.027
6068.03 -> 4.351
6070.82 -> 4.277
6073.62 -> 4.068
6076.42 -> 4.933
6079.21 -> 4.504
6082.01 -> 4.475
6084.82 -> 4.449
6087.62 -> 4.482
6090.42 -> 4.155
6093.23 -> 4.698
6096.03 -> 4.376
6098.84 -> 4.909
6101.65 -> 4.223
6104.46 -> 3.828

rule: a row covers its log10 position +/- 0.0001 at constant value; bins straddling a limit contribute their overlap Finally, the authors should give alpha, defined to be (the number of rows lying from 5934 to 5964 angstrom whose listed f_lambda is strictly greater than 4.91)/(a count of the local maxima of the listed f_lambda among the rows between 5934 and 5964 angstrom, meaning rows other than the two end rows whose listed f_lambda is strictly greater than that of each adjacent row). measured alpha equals 1.33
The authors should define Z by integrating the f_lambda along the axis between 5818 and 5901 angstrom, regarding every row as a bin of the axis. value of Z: 407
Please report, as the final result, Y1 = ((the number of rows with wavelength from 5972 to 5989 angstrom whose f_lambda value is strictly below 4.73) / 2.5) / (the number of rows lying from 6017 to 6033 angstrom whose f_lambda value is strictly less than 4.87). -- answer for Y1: 0.13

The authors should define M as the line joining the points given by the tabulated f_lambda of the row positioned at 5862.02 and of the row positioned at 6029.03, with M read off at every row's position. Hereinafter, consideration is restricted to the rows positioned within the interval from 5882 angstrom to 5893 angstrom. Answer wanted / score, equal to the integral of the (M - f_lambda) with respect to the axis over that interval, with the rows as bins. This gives 2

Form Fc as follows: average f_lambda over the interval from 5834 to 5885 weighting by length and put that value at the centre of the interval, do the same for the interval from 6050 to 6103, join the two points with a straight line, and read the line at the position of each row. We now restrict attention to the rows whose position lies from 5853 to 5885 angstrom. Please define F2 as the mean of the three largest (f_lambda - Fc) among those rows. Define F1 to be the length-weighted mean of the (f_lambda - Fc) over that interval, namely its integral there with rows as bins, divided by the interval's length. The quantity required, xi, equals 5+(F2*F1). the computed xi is 4.98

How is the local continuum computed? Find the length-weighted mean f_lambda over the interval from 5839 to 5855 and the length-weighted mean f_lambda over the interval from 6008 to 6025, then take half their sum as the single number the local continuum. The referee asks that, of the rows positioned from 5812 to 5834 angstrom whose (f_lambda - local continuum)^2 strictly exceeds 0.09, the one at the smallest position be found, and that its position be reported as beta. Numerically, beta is 5813.63 angstrom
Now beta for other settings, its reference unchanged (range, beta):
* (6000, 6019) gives 6001.33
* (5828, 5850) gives 5832.40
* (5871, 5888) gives 5886.37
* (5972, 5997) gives 5982.01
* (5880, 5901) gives 5886.37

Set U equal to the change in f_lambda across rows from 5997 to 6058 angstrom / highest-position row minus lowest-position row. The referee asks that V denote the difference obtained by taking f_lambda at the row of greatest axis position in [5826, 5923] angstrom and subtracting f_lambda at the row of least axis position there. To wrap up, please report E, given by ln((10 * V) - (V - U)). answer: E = -0.4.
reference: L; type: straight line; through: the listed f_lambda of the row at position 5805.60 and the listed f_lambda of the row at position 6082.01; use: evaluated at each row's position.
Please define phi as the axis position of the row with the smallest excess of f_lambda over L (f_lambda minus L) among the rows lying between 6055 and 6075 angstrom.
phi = 6062.44 angstrom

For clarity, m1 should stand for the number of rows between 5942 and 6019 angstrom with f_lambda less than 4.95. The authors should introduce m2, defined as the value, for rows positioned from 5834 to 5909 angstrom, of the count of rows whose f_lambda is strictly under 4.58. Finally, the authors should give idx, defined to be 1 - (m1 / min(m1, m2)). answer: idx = -2.8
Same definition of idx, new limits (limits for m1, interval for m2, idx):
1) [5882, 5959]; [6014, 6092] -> -0.7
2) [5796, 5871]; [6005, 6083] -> -0.4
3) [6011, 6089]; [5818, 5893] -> -4.0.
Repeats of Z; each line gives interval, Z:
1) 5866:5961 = 437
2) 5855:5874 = 91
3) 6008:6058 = 240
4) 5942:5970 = 128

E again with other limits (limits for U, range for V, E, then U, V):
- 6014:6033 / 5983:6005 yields 2.1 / 0.9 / 0.82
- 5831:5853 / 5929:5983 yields 2.1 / 0.3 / 0.87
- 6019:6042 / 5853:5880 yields 1.3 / -0.1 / 0.42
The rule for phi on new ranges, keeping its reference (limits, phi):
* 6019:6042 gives 6040.15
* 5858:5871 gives 5859.32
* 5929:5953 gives 5932.63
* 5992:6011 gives 6001.33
